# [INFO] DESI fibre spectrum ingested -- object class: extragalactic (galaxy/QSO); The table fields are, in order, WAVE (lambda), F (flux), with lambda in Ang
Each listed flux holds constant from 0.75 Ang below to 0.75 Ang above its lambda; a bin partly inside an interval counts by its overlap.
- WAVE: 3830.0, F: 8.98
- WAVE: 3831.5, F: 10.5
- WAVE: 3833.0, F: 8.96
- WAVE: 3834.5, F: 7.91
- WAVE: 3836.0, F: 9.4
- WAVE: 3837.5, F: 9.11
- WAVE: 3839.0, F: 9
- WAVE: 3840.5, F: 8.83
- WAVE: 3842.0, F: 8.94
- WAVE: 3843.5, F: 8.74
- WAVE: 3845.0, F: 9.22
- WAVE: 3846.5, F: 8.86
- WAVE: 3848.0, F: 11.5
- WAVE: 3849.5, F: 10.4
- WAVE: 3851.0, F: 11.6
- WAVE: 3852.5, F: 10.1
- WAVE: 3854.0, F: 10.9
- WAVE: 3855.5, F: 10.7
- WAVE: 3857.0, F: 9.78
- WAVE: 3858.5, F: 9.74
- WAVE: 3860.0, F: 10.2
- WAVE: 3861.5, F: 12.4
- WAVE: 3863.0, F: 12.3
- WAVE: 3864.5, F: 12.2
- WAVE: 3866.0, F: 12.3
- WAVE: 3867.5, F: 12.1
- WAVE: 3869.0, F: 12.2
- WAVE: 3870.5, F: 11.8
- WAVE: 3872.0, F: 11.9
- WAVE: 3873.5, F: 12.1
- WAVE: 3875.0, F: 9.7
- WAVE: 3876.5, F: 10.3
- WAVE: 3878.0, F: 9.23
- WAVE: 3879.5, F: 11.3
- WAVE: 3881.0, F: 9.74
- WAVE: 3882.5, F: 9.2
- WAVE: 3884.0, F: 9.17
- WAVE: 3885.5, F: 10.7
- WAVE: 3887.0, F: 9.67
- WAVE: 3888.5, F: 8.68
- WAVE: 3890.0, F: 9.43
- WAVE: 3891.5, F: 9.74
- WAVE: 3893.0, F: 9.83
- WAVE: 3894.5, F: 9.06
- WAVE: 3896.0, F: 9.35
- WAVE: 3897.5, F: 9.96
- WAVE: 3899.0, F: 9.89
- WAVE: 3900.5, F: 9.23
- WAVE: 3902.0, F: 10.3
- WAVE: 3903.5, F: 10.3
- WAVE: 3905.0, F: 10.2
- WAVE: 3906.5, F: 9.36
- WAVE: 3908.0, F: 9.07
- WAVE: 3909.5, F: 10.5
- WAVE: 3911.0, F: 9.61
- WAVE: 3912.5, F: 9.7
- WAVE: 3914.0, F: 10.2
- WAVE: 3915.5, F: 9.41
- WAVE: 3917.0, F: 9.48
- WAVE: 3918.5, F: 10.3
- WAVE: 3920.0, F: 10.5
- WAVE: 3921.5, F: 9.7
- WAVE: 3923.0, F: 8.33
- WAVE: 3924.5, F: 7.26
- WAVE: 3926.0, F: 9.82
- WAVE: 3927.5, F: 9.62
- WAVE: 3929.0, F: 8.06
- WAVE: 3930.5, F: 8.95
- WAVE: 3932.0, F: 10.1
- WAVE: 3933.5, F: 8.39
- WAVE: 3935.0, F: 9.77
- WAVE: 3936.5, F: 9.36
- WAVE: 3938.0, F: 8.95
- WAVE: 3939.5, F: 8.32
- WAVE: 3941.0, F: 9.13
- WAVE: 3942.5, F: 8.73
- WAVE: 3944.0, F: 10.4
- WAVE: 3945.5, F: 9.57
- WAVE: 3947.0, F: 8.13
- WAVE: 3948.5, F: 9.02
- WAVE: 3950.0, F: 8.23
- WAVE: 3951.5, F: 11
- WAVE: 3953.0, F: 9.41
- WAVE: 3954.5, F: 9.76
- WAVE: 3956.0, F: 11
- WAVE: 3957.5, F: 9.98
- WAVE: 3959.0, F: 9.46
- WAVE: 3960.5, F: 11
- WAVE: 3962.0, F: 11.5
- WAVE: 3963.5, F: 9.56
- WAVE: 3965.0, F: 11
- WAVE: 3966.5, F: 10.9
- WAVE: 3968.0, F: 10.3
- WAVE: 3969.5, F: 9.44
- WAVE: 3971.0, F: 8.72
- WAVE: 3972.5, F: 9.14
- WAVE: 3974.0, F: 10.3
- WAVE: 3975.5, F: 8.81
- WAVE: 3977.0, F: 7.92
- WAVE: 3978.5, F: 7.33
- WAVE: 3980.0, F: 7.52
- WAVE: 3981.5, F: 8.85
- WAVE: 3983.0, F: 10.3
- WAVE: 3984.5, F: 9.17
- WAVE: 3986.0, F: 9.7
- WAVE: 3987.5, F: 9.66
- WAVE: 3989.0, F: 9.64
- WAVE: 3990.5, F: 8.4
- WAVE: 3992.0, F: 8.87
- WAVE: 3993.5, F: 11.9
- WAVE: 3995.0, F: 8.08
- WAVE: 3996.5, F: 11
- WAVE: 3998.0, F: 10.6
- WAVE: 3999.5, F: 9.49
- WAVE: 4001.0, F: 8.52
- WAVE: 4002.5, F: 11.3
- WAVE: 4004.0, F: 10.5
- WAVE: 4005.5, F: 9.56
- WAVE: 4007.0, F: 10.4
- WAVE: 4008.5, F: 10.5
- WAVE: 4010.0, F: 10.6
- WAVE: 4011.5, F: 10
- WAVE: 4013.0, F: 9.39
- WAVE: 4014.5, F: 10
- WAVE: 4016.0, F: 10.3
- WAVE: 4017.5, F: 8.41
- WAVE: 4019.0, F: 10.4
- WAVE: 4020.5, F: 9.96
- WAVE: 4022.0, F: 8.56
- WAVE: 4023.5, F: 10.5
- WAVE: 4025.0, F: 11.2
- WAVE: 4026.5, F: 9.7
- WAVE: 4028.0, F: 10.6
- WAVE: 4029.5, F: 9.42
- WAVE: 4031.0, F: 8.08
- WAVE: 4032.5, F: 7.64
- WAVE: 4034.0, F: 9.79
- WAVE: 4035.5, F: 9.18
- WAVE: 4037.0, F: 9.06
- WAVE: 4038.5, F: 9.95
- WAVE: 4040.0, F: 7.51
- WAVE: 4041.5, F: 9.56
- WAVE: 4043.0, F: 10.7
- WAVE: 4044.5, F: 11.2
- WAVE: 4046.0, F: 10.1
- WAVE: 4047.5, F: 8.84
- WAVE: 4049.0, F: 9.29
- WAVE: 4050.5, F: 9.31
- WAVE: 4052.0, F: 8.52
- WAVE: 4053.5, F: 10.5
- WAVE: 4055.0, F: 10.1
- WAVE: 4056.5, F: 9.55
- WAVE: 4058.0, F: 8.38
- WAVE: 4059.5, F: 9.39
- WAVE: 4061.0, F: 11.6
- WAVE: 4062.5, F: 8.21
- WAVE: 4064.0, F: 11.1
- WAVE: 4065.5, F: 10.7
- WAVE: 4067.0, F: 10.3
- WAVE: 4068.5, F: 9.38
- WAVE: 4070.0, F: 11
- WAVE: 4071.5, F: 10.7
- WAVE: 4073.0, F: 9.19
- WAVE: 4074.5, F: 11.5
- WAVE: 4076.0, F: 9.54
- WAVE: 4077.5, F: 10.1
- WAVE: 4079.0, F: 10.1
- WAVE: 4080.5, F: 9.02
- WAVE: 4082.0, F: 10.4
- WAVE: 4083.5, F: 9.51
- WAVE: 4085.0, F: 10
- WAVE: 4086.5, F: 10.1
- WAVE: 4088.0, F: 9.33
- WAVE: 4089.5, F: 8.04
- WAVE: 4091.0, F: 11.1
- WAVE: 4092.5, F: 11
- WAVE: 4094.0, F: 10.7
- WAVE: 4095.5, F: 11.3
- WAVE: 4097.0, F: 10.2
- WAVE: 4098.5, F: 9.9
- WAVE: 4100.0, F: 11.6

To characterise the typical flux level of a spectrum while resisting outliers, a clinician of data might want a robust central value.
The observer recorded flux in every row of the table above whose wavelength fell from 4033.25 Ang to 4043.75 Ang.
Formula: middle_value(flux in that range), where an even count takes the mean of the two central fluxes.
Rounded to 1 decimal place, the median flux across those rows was 9.6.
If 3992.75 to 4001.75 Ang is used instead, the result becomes 10.0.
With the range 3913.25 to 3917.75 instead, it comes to 9.5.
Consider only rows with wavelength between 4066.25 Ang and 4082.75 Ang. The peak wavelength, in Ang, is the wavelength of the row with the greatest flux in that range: 4074.5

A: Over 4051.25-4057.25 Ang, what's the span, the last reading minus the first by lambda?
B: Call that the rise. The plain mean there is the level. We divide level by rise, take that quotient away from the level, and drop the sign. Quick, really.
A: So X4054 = 0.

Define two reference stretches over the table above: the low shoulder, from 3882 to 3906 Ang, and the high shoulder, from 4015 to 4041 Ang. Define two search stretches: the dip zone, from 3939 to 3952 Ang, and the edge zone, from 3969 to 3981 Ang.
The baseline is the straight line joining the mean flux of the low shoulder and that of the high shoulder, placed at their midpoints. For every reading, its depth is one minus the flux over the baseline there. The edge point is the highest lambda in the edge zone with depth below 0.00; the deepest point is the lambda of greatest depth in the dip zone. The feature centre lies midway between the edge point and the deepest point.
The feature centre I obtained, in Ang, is 3960.5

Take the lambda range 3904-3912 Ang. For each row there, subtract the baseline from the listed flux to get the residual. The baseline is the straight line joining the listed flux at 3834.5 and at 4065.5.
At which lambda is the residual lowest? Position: 3908.0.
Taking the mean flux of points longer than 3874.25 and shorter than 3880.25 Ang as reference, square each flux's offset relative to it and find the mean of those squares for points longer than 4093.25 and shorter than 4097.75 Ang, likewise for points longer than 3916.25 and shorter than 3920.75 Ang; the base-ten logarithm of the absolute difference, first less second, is -0.4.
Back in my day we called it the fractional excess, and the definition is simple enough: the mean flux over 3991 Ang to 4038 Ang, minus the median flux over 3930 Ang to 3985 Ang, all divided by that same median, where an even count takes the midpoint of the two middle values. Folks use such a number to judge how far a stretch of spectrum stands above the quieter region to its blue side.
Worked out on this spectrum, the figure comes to 0.040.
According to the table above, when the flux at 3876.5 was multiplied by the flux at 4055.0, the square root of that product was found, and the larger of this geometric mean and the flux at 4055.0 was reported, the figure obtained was 10.2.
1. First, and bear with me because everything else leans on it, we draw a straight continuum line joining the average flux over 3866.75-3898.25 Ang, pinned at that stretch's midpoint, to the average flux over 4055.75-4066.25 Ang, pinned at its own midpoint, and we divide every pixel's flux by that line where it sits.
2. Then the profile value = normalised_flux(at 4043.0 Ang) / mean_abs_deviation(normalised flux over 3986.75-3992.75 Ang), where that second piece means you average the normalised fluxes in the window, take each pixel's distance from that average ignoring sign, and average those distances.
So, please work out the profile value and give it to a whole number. 21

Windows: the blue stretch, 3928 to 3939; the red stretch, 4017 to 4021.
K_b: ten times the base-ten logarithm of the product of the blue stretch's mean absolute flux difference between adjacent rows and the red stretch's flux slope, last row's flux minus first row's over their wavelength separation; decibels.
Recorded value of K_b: -2.9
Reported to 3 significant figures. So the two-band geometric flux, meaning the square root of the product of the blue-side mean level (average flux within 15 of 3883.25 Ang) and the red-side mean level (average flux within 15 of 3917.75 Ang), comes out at 9.83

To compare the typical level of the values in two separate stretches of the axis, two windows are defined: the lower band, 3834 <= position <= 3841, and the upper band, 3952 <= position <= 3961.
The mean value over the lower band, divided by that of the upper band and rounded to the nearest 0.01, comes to 0.88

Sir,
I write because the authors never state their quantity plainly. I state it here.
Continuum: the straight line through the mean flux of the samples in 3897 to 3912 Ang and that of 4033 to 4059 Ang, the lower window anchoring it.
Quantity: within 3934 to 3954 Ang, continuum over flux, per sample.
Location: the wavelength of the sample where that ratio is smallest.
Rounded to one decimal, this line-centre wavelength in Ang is 3951.5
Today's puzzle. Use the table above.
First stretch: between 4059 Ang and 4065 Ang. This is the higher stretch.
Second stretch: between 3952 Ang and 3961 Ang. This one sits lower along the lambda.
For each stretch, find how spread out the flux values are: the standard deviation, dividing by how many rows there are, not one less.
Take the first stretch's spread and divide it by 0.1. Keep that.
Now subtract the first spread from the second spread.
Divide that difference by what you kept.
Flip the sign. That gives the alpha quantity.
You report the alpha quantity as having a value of 0.05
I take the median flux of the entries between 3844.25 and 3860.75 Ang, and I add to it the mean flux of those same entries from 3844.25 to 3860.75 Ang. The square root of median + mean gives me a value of 4.52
